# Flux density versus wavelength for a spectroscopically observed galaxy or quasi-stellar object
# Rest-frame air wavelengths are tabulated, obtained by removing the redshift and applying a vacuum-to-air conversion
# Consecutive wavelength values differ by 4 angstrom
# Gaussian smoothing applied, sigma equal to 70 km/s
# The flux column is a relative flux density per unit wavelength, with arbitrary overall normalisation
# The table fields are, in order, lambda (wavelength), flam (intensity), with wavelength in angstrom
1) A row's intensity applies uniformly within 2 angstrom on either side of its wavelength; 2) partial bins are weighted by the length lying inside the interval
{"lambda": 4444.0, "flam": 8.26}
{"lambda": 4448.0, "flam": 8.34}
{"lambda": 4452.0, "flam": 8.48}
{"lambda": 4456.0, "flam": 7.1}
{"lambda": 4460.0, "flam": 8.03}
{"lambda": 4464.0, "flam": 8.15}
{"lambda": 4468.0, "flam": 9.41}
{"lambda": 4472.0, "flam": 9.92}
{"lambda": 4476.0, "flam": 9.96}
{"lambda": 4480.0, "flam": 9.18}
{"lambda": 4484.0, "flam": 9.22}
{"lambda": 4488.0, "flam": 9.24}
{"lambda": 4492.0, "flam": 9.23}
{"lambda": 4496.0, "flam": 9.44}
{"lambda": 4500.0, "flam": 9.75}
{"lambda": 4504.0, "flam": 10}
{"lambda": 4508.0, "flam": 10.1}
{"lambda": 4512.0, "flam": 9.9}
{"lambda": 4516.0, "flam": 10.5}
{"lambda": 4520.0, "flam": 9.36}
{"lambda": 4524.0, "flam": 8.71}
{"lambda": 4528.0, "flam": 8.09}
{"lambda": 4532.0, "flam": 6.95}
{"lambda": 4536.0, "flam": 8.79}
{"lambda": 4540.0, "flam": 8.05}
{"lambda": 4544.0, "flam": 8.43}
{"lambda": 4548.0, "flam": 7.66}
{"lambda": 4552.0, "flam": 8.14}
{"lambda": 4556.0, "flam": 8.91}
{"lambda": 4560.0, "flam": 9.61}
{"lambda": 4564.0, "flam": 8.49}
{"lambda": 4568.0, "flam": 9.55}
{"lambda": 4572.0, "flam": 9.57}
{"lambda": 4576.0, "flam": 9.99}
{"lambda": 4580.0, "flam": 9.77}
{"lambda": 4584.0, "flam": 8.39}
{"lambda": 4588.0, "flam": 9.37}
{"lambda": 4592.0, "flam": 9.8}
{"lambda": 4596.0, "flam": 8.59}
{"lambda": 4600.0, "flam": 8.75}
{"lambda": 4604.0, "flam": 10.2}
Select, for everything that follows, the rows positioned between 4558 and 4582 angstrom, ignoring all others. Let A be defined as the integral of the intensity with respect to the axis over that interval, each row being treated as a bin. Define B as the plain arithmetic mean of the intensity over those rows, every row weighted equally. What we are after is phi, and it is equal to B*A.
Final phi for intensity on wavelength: 2164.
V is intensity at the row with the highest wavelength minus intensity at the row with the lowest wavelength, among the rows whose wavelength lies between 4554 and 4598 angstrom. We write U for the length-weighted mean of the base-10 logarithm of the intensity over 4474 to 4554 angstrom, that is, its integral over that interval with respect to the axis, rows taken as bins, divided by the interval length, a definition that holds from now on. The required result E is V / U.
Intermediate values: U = 0.954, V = 0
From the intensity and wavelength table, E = 0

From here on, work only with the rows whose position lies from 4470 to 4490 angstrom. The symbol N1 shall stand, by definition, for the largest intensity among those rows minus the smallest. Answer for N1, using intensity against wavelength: 0.8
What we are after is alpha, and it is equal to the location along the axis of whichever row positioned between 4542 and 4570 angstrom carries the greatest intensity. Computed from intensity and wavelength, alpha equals 4560.0 angstrom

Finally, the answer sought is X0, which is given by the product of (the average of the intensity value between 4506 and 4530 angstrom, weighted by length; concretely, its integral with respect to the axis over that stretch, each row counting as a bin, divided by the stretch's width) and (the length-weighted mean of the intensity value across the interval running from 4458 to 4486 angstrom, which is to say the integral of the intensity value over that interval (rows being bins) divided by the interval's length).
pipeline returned 86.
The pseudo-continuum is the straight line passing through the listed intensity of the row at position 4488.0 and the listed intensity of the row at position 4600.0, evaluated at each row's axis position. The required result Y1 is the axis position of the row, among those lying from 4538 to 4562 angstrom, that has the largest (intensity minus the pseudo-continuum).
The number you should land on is 4560.0 angstrom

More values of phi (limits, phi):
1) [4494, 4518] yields 2375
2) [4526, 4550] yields 1534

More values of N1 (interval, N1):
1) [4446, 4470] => 2.3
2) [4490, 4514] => 0.9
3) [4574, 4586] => 1.6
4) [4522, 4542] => 1.8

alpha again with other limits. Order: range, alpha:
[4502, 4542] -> 4516.0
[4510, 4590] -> 4516.0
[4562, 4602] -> 4576.0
